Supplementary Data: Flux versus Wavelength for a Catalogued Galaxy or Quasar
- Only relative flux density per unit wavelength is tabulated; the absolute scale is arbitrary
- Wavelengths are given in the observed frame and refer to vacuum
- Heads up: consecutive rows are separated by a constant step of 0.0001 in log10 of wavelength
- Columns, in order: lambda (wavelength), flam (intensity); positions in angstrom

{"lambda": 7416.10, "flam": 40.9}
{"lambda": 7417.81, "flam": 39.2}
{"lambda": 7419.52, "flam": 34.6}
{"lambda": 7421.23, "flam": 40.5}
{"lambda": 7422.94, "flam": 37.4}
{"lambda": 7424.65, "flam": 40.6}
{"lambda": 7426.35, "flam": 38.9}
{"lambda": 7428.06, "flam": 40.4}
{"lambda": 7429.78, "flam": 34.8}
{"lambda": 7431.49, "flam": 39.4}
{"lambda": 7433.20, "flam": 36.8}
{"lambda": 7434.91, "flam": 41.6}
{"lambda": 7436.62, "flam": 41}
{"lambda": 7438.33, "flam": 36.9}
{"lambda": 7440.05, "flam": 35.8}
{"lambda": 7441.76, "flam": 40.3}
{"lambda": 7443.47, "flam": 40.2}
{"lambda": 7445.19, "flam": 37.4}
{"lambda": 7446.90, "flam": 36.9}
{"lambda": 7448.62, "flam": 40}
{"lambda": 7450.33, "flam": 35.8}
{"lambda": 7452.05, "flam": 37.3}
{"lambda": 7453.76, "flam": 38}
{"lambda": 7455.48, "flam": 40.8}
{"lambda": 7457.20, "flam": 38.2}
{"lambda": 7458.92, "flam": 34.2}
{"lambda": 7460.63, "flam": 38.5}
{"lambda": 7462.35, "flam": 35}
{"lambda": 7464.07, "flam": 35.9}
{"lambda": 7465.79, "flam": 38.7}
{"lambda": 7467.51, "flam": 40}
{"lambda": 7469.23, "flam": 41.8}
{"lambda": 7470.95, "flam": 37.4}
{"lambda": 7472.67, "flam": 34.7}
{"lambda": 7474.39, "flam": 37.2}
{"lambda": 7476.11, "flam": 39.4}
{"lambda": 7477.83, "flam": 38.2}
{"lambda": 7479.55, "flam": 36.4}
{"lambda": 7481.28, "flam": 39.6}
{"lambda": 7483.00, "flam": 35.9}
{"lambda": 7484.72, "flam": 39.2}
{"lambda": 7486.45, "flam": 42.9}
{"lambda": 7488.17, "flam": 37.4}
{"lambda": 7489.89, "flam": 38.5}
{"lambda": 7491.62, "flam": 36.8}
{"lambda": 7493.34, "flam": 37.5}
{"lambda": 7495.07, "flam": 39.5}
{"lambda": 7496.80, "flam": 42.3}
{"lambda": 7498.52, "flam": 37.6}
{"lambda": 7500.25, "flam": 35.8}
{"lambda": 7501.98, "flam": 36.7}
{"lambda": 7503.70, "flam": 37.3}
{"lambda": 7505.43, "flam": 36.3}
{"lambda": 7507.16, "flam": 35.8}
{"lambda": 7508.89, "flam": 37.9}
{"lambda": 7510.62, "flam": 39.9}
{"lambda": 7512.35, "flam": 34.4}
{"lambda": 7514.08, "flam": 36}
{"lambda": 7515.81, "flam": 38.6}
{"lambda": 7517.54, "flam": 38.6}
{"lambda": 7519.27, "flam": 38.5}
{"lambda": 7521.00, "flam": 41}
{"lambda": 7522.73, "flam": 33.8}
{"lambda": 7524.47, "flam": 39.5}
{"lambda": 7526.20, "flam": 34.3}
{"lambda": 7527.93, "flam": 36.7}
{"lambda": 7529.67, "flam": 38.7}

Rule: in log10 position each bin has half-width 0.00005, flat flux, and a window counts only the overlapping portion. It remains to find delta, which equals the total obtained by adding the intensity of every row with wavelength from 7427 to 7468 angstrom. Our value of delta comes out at 914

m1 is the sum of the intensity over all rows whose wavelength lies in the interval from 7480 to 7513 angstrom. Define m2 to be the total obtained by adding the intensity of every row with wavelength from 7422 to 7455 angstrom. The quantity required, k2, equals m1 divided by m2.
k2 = 0.99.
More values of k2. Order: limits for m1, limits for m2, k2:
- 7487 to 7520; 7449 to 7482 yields 1.00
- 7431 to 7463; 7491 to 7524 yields 1.01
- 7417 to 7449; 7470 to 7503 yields 1.01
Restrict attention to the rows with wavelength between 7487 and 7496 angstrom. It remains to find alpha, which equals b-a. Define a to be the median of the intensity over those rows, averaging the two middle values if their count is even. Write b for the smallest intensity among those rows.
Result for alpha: -1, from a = 37.5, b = 36.8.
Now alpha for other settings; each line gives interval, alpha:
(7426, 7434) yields -4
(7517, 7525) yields -5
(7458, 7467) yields -2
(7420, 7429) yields -3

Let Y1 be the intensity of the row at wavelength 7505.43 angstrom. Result 36.3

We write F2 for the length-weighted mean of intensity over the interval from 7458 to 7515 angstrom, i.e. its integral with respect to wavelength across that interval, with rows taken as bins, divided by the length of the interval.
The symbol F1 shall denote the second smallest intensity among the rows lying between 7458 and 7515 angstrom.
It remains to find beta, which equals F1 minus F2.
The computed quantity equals -3.3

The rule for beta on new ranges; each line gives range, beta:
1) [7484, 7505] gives -1.7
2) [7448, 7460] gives -1.9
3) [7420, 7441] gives -2.8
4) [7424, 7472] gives -3.5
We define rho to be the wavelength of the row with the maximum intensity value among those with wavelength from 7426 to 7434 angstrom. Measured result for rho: 7428.06 angstrom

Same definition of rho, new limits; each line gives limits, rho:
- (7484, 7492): 7486.45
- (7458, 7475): 7469.23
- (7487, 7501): 7496.80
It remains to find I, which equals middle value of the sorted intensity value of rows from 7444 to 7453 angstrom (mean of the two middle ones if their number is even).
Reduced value 37.3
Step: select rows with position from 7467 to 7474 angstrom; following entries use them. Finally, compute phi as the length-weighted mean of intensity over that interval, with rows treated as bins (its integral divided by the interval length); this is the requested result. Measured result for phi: 38.3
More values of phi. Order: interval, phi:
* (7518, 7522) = 39.5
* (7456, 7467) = 37.0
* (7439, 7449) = 38.3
